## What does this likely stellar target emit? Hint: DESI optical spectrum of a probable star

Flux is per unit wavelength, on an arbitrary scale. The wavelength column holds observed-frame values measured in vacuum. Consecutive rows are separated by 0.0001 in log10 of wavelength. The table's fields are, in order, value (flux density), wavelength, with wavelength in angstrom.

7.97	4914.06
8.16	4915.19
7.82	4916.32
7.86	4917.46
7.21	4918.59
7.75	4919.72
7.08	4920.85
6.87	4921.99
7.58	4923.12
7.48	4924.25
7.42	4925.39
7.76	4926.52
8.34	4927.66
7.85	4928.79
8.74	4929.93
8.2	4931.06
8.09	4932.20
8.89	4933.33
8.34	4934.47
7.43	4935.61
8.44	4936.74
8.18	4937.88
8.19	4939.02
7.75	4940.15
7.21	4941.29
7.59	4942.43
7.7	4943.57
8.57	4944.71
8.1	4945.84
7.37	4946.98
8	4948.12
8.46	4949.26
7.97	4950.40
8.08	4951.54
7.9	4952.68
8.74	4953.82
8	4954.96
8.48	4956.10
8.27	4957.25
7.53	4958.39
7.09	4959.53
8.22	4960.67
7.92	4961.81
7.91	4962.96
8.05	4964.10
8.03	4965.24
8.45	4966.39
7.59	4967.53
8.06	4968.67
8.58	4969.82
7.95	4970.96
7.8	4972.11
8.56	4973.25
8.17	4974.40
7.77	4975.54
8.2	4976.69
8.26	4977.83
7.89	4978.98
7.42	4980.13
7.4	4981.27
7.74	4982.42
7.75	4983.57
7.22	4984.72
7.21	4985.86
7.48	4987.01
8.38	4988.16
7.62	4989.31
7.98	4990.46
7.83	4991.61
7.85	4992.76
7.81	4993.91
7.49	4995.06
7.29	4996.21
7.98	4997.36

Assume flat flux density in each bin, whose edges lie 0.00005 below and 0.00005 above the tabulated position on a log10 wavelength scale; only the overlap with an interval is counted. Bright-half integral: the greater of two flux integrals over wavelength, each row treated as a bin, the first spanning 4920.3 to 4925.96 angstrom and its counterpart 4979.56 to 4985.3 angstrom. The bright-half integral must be 43.1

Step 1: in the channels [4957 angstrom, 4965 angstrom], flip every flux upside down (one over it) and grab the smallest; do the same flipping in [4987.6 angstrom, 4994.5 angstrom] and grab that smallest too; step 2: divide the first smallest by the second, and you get 1.01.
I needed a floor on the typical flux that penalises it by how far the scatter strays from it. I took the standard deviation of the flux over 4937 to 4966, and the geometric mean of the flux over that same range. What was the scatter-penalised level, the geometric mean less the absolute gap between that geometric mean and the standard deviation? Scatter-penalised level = 0.40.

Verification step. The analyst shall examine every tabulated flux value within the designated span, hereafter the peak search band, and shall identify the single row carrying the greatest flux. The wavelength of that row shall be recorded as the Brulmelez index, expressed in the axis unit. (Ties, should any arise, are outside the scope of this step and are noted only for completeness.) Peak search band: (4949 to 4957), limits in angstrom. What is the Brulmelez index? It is 4953.82 angstrom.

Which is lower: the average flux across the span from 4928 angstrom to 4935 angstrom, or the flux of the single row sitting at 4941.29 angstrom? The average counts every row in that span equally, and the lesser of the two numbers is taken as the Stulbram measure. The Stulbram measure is 7.2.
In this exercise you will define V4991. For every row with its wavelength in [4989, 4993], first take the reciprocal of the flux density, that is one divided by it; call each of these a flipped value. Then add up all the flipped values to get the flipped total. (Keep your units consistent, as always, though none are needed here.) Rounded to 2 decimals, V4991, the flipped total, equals 0.51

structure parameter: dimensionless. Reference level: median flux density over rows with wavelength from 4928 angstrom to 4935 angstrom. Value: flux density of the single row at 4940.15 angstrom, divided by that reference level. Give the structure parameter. 0.94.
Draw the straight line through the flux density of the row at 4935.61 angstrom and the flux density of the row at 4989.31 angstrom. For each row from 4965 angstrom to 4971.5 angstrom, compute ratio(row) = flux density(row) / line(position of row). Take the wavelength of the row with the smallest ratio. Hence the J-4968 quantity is 4967.53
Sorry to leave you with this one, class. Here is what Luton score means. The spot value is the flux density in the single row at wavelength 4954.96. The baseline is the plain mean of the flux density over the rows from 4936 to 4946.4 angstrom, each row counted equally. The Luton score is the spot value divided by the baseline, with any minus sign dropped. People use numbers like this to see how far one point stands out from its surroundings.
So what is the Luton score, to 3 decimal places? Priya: 1.004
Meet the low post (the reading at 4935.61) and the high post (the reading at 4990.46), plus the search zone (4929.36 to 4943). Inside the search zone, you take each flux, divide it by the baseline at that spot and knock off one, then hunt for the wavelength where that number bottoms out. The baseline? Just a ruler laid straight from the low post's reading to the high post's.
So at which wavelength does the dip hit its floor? 4941.29 angstrom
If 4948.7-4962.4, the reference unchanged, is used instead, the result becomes 4959.53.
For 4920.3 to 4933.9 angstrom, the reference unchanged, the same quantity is 4921.99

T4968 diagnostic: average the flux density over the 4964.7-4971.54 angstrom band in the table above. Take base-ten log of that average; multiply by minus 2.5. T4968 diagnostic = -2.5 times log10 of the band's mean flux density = -2.27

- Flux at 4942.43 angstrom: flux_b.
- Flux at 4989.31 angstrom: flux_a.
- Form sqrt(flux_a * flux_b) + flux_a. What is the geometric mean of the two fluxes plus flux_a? 15.2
